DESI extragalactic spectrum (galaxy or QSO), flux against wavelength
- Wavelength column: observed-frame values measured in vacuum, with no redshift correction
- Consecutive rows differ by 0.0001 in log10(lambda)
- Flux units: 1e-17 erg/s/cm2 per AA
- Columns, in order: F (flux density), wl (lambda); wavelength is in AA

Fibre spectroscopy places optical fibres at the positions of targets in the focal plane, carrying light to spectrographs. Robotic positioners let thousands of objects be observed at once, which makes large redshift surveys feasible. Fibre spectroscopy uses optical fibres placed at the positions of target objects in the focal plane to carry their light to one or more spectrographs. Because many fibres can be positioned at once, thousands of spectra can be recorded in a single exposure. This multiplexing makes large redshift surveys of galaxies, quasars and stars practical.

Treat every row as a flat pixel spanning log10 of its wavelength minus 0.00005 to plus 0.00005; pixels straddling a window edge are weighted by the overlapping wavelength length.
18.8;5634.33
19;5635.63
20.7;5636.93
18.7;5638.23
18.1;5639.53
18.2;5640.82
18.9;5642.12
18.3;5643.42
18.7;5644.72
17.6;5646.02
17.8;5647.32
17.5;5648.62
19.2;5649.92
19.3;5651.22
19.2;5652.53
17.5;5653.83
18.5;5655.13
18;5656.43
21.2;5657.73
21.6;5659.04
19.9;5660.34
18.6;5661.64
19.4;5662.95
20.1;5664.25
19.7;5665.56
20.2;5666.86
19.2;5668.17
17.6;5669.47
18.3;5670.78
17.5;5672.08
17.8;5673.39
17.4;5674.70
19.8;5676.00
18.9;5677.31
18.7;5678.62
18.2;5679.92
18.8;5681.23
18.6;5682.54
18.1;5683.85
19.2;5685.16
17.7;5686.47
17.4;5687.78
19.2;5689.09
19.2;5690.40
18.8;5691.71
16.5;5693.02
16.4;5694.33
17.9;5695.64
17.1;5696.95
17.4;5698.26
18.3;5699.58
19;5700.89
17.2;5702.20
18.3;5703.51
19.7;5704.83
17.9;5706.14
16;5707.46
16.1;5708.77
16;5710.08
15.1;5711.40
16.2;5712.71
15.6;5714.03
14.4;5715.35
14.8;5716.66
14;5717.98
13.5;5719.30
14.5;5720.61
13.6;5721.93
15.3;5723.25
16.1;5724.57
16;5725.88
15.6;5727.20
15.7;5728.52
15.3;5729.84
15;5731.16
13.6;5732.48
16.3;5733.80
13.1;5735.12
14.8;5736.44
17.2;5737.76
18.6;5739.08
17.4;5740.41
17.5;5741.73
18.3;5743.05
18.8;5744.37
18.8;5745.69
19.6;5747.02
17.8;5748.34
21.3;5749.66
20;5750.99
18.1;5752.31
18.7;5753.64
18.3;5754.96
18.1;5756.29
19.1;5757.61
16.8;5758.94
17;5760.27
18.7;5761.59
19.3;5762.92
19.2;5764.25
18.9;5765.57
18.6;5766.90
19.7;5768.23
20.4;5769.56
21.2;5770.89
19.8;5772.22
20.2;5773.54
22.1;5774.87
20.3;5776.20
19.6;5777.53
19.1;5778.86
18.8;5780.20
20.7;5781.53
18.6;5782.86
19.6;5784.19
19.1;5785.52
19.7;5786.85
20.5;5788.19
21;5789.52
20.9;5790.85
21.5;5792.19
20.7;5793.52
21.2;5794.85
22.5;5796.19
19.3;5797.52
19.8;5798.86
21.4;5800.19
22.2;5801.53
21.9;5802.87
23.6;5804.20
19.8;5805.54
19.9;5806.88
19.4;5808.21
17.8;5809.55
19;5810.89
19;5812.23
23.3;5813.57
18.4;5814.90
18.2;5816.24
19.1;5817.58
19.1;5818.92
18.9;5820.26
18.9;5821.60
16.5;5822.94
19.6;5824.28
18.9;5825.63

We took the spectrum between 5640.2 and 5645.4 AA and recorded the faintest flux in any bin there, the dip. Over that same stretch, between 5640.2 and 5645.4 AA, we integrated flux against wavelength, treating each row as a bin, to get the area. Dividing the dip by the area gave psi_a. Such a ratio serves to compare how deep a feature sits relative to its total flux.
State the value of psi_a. 0.189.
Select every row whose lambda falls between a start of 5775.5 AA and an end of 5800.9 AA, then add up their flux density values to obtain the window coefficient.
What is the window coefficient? 384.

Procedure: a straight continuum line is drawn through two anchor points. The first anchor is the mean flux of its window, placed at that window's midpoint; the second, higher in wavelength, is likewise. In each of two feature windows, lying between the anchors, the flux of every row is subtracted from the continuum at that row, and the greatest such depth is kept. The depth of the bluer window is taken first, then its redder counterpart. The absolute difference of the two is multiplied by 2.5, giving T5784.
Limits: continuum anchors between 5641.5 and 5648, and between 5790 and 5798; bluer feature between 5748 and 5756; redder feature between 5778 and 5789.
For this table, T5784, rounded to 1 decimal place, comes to 0.4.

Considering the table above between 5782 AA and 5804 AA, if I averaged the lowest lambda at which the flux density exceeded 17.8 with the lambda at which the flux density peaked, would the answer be 5789.5 AA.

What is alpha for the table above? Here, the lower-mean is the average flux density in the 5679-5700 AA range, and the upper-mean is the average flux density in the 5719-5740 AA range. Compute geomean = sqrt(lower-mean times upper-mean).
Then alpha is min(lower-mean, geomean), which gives 16.6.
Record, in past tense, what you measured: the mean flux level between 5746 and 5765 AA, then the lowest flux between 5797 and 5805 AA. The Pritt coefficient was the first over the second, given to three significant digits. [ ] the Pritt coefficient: 0.970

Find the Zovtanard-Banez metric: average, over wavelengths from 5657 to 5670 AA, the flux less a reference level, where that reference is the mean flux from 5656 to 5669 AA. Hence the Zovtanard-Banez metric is 0.0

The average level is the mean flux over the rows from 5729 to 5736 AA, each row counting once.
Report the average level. 14.7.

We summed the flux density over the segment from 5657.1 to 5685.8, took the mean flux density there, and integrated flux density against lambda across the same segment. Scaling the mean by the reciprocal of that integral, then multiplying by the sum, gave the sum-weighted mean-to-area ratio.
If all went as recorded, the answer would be 14.6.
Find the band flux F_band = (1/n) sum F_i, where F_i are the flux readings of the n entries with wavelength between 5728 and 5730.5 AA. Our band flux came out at 15.5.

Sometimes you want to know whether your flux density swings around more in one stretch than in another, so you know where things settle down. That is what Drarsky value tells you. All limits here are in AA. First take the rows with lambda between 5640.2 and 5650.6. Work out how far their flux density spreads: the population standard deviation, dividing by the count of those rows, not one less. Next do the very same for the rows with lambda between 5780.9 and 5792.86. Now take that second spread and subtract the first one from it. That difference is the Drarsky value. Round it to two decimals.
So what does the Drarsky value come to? 0.33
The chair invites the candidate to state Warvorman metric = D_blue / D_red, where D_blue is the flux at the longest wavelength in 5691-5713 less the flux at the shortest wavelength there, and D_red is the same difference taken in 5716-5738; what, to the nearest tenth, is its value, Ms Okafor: -1.1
